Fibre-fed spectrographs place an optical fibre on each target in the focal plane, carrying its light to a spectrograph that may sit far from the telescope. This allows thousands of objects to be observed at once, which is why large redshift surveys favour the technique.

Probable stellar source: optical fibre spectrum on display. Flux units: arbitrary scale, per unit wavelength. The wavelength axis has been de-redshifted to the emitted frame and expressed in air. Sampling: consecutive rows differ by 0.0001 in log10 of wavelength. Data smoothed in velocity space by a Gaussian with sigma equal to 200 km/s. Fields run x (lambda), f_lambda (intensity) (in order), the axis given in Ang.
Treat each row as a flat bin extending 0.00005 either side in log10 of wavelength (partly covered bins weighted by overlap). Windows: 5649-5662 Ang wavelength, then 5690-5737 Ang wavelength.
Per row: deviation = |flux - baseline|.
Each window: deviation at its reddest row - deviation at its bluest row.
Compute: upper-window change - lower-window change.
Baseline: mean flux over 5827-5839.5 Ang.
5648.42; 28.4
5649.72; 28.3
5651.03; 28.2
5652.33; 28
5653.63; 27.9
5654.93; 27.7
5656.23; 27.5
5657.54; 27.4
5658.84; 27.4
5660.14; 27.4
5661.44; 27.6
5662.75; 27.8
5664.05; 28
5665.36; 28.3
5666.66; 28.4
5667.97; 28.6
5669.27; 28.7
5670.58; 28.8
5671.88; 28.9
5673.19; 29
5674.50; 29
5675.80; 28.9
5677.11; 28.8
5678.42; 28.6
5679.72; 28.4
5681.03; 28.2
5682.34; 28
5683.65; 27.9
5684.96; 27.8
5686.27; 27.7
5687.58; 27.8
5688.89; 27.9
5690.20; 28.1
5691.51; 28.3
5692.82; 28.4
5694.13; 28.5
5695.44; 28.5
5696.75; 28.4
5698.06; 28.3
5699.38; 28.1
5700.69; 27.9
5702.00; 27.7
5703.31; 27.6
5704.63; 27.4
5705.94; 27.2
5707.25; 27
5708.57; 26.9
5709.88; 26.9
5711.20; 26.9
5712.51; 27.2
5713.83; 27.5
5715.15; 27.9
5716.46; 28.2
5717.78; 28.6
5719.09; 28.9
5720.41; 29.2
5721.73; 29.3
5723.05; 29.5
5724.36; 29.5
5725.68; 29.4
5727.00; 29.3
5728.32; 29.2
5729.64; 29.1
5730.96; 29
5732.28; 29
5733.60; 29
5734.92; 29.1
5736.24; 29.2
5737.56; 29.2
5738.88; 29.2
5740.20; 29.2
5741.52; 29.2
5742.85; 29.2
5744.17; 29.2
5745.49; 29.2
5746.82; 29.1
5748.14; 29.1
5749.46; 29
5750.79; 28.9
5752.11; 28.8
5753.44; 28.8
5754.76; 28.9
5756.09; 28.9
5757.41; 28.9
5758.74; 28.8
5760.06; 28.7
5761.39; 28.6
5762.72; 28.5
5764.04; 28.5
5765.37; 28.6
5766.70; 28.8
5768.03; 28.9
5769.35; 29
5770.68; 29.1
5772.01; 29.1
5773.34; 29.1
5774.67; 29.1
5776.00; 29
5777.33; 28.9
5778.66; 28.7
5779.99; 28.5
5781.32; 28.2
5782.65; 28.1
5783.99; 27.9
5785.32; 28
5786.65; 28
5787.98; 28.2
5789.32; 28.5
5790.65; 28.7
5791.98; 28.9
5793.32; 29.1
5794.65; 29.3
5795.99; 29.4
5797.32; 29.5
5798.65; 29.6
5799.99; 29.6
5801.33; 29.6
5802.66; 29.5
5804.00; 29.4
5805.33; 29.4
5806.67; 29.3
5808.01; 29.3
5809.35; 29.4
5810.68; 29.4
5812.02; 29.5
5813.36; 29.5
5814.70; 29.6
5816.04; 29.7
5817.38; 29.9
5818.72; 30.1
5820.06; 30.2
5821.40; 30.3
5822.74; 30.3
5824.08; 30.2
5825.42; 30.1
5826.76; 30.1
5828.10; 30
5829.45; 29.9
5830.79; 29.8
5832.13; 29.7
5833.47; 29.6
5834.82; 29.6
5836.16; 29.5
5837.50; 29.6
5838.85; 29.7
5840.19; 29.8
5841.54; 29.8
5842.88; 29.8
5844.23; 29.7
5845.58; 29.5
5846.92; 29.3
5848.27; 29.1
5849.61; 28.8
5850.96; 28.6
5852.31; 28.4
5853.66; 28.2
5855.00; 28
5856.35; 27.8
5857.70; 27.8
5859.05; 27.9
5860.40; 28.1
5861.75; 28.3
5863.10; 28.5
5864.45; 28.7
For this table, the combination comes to -1.8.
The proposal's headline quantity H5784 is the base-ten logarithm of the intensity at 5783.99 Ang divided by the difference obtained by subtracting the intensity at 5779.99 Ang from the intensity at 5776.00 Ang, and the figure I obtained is 1.75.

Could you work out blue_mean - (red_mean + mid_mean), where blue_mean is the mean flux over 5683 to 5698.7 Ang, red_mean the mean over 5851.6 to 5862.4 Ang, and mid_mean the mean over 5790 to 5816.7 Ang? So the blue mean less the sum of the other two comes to -29.3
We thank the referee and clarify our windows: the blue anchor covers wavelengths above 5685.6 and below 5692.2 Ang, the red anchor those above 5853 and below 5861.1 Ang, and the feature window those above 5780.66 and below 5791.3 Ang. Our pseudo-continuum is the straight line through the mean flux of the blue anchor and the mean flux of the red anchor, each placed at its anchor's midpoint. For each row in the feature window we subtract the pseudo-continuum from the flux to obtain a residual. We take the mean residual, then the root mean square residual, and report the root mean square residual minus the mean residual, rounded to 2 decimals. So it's 0.11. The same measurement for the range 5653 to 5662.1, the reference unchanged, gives 0.84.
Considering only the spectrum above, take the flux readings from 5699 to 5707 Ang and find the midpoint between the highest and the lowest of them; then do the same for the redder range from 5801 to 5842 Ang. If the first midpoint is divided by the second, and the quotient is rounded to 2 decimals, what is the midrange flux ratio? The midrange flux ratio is 0.93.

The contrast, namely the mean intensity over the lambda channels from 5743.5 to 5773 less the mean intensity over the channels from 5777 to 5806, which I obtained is 0.02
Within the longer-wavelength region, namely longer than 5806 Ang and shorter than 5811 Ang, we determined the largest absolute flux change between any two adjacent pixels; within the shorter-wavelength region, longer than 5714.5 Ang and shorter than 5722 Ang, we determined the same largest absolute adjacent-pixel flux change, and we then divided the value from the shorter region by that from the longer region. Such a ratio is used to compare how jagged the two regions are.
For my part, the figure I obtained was 4.0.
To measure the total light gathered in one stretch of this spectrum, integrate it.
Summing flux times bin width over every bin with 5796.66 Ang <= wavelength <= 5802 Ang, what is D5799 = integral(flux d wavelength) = 158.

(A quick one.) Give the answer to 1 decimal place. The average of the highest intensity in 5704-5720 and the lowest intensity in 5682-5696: 28.3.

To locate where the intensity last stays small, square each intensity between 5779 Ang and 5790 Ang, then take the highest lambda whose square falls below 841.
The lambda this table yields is 5789.32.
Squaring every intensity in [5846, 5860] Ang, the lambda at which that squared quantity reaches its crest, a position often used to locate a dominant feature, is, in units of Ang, 5846.92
